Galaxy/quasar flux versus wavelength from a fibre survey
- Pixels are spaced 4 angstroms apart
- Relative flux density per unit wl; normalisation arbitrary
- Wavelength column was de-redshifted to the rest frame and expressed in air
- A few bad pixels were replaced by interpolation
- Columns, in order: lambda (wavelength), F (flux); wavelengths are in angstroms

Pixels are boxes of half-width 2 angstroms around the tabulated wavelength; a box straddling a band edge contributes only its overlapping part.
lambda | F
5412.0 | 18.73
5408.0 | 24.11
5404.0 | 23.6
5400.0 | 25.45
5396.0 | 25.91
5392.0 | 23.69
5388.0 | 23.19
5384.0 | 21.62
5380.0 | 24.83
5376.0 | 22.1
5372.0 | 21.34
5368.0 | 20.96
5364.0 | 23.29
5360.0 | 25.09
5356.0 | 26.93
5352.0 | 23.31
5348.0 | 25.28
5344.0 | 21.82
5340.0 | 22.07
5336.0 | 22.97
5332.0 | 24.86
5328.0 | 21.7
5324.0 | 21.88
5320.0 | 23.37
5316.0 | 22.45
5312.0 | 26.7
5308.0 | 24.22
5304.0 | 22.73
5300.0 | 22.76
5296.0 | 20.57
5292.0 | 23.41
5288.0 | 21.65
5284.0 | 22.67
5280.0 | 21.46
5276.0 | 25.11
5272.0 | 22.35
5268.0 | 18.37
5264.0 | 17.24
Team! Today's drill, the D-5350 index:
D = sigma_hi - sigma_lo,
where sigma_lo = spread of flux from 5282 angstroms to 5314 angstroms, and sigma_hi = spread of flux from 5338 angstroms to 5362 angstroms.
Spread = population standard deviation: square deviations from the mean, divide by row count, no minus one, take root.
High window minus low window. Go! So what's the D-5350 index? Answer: 0.1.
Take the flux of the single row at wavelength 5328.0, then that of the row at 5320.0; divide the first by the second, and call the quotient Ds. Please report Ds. 0.93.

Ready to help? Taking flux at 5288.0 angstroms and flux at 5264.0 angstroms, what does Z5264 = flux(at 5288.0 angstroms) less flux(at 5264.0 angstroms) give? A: 4.4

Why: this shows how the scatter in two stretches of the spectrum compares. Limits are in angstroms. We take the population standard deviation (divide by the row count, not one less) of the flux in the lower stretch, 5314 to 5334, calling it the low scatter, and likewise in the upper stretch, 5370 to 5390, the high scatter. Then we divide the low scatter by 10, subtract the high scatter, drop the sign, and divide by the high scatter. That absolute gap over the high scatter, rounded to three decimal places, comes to 0.909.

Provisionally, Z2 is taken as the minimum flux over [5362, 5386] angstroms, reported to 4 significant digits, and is 20.96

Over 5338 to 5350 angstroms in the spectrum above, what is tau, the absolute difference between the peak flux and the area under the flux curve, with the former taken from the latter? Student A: 251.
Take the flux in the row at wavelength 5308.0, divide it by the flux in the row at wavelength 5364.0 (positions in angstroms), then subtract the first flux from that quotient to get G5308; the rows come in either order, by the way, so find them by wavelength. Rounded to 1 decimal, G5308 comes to -23.2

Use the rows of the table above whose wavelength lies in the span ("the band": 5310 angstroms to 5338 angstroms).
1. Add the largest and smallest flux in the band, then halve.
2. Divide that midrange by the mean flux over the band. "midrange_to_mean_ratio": 1.03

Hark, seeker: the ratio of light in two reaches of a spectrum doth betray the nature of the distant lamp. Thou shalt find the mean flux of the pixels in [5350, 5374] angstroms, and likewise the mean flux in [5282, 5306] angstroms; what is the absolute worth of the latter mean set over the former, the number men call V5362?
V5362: 0.95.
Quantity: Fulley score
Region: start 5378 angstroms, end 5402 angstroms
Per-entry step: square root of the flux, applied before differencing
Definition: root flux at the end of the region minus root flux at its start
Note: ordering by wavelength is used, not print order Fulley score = 0.06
